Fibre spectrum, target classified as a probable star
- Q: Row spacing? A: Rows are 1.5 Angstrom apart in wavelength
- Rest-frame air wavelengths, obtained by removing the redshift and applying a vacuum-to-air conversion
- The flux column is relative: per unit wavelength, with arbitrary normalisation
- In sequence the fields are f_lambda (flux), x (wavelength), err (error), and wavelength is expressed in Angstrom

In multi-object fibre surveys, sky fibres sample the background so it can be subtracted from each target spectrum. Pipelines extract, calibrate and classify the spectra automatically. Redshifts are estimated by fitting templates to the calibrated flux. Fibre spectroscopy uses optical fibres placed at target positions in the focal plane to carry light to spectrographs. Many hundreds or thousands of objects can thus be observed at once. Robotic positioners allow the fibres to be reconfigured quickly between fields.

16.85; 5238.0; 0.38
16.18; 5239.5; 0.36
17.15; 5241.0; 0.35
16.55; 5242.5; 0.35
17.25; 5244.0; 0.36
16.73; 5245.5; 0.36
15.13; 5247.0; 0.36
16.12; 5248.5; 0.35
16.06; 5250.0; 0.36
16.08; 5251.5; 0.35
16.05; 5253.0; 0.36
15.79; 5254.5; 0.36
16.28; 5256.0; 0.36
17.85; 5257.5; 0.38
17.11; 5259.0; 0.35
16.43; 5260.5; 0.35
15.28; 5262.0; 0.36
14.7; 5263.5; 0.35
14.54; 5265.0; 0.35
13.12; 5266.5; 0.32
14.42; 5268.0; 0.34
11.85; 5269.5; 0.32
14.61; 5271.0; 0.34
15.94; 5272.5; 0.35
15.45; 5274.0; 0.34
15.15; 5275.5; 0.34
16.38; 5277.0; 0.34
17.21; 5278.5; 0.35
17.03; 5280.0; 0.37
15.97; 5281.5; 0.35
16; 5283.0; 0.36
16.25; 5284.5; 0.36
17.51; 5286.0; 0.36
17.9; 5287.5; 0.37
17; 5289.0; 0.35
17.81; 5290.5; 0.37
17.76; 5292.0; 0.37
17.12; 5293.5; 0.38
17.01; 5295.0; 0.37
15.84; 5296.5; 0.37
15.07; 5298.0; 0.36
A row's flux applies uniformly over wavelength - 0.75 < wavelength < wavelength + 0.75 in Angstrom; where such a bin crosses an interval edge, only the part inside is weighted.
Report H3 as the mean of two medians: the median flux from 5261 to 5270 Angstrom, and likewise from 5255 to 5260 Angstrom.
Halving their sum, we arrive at 15.8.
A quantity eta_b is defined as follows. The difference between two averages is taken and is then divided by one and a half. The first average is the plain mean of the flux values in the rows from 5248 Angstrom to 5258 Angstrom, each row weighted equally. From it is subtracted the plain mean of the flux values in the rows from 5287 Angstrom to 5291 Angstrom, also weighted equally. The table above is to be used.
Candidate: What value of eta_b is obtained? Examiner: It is -0.83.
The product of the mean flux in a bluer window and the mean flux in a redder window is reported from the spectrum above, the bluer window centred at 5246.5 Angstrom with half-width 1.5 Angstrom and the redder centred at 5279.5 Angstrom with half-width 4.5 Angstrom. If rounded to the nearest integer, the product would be 259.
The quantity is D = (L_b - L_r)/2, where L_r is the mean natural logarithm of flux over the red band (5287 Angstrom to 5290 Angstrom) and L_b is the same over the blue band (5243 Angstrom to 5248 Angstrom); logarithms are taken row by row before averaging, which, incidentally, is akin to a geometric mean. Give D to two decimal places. -0.03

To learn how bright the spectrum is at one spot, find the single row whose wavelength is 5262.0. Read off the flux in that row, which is 15.28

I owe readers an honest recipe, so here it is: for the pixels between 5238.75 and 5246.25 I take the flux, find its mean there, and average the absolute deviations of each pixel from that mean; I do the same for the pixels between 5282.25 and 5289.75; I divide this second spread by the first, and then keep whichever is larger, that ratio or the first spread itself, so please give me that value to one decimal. 1.9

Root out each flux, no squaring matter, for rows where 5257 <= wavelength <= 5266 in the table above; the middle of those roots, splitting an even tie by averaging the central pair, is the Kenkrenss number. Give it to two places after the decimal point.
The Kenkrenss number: 3.98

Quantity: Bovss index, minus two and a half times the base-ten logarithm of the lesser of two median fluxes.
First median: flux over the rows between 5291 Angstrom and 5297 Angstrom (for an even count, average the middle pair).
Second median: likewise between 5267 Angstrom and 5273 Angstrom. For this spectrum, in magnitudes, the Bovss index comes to -2.905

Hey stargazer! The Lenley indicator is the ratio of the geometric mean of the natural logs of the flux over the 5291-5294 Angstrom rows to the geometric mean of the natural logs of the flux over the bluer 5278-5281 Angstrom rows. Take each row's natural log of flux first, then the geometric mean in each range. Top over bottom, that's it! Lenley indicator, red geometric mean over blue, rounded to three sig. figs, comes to 1.01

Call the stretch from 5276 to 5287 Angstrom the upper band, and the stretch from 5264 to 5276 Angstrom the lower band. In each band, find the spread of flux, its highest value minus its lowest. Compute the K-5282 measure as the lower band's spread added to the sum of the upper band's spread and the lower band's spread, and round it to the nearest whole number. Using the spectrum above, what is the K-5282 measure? 10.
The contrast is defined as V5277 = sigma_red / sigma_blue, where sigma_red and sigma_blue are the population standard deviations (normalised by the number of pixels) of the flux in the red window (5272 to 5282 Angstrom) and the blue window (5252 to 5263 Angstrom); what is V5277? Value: 0.9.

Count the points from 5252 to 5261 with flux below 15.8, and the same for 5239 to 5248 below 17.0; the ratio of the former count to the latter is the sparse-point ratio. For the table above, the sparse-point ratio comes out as 0.25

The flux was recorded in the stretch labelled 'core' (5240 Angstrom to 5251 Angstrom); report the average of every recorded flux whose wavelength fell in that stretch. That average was 16.4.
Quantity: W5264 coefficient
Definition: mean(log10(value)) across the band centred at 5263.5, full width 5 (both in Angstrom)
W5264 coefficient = 1.17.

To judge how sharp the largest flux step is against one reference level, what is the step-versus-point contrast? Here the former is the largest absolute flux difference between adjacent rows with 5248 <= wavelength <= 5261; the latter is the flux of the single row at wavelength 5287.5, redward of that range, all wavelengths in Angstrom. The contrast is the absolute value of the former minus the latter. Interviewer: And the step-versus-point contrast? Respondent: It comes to 16.3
